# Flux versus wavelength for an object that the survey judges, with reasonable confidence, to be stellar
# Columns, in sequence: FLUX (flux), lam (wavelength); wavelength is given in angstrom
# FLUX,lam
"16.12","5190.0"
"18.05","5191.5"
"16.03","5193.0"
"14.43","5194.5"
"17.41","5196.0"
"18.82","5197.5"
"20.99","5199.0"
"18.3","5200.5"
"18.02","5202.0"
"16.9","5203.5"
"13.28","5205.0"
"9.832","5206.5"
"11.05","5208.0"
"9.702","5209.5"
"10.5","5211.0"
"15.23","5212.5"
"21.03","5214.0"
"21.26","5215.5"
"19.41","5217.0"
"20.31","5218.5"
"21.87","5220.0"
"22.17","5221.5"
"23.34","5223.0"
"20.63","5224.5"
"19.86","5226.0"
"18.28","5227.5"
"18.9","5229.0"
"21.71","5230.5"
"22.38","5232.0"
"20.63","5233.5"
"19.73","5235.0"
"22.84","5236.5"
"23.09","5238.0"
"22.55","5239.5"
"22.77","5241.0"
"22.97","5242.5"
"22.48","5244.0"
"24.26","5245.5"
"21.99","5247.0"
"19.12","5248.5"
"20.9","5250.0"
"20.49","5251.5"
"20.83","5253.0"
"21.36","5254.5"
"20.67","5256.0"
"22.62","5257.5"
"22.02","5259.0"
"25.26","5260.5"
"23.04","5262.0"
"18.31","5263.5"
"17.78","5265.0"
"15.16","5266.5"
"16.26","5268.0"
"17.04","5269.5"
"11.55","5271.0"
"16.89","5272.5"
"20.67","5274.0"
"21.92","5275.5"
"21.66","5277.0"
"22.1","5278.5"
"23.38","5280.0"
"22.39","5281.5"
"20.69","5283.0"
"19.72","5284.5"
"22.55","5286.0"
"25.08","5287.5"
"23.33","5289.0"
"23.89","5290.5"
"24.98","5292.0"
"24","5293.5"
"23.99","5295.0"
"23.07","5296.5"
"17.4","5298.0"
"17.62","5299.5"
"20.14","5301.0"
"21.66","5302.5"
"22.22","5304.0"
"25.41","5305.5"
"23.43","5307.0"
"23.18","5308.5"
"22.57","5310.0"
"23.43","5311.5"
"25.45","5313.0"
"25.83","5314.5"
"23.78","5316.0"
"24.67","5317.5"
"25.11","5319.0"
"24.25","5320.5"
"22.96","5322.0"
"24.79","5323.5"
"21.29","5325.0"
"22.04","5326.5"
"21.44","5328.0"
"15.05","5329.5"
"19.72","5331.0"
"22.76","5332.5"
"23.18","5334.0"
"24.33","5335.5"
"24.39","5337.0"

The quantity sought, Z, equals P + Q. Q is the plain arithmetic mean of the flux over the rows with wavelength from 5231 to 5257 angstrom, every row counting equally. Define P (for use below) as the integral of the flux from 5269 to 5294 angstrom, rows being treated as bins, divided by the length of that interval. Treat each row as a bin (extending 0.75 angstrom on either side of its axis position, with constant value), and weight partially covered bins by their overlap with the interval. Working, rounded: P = 21.3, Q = 21.7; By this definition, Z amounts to 43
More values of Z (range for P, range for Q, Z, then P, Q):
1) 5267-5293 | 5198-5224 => 38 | 20.8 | 17.2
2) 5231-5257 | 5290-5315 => 45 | 21.7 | 22.8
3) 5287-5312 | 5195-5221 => 39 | 22.6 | 16.7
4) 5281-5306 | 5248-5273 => 42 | 22.2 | 19.4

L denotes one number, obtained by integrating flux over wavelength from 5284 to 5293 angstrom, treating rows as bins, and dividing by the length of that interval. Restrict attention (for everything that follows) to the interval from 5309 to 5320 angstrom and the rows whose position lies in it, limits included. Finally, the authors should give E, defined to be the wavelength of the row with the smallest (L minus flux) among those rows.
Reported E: 5314.5 angstrom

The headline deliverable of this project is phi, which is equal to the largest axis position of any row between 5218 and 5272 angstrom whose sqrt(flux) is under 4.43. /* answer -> 5271.0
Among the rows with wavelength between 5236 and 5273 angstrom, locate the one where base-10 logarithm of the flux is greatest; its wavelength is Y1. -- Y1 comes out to 5260.5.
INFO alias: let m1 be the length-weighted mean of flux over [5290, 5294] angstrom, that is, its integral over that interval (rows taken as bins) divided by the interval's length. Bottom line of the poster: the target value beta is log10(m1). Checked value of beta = 1.39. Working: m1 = 24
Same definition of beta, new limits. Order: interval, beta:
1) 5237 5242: 1.36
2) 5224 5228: 1.29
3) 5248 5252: 1.31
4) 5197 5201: 1.29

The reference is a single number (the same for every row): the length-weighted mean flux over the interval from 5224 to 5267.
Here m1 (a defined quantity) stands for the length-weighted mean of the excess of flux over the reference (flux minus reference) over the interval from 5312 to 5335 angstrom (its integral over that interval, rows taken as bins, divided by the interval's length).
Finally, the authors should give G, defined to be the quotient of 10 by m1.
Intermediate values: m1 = 1.7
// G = 5.9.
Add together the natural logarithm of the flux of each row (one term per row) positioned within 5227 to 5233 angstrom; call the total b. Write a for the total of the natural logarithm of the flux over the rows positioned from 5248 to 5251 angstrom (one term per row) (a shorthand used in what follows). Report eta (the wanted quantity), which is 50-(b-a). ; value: 44.0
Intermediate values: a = 6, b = 12.0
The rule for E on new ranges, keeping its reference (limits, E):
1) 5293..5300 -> 5293.5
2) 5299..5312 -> 5305.5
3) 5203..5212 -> 5203.5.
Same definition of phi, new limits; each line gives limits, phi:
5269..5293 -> 5272.5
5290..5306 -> 5299.5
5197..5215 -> 5212.5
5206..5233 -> 5229.0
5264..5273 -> 5272.5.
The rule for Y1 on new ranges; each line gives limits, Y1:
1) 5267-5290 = 5287.5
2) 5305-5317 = 5314.5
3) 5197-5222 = 5221.5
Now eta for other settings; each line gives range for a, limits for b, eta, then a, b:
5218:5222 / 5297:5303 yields 47.4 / 9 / 11.8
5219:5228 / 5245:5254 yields 49.9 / 18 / 18.3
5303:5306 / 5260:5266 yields 44.2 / 6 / 12.2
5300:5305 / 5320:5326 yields 46.6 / 9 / 12.6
